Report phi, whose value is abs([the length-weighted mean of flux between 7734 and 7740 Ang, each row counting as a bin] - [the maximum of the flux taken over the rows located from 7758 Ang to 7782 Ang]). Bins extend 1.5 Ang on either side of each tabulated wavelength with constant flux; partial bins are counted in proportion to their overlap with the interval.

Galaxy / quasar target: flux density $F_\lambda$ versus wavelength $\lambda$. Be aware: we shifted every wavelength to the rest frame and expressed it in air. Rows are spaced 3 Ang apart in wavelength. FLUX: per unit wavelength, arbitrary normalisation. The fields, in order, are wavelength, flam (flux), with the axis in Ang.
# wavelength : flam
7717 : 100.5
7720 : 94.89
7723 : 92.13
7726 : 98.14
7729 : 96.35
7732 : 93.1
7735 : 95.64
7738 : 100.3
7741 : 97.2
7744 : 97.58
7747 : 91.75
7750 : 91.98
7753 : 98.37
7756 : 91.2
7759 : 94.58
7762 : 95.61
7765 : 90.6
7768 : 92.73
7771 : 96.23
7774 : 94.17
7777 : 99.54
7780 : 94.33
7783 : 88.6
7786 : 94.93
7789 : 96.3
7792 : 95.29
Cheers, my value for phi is 1.4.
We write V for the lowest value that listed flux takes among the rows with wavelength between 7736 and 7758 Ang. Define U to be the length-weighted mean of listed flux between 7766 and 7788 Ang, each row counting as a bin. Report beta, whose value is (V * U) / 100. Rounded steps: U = 94.3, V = 91.2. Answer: 86.0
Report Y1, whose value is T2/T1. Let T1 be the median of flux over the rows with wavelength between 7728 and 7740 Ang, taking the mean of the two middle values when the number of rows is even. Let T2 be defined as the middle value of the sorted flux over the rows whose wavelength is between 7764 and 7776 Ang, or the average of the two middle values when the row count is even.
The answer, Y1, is 0.973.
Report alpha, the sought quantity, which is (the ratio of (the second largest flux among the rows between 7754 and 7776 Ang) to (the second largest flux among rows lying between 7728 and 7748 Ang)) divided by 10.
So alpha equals 0.098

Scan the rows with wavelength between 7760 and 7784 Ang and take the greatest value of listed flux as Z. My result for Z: 99.54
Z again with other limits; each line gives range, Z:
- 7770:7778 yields 99.54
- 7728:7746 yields 100.3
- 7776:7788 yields 99.54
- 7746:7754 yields 98.37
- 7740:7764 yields 98.37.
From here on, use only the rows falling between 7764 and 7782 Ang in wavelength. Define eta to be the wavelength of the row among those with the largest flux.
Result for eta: 7777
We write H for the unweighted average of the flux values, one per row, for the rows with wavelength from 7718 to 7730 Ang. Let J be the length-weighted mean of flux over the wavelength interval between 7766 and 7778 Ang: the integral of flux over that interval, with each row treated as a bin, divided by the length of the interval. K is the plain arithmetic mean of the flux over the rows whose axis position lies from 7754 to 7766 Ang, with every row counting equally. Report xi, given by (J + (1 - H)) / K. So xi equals 0.010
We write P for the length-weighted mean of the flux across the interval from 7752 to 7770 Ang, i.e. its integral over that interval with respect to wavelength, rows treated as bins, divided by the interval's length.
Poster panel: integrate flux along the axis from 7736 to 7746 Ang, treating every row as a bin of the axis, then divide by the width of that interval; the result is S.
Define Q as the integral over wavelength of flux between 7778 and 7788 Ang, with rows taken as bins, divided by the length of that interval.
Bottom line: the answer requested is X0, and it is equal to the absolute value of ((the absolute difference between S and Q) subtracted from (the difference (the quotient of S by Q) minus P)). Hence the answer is 97.5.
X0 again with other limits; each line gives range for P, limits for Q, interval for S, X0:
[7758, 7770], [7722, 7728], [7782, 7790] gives 94.6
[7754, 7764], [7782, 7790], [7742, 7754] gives 94.3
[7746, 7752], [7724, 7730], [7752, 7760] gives 93.8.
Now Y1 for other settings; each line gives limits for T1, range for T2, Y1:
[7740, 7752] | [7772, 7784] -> 0.996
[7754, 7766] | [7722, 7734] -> 1.020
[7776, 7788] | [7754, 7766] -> 0.982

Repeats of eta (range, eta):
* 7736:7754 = 7738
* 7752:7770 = 7753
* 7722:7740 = 7738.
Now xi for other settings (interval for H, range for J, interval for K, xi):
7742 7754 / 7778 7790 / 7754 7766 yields -0.003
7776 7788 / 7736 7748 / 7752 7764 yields 0.037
